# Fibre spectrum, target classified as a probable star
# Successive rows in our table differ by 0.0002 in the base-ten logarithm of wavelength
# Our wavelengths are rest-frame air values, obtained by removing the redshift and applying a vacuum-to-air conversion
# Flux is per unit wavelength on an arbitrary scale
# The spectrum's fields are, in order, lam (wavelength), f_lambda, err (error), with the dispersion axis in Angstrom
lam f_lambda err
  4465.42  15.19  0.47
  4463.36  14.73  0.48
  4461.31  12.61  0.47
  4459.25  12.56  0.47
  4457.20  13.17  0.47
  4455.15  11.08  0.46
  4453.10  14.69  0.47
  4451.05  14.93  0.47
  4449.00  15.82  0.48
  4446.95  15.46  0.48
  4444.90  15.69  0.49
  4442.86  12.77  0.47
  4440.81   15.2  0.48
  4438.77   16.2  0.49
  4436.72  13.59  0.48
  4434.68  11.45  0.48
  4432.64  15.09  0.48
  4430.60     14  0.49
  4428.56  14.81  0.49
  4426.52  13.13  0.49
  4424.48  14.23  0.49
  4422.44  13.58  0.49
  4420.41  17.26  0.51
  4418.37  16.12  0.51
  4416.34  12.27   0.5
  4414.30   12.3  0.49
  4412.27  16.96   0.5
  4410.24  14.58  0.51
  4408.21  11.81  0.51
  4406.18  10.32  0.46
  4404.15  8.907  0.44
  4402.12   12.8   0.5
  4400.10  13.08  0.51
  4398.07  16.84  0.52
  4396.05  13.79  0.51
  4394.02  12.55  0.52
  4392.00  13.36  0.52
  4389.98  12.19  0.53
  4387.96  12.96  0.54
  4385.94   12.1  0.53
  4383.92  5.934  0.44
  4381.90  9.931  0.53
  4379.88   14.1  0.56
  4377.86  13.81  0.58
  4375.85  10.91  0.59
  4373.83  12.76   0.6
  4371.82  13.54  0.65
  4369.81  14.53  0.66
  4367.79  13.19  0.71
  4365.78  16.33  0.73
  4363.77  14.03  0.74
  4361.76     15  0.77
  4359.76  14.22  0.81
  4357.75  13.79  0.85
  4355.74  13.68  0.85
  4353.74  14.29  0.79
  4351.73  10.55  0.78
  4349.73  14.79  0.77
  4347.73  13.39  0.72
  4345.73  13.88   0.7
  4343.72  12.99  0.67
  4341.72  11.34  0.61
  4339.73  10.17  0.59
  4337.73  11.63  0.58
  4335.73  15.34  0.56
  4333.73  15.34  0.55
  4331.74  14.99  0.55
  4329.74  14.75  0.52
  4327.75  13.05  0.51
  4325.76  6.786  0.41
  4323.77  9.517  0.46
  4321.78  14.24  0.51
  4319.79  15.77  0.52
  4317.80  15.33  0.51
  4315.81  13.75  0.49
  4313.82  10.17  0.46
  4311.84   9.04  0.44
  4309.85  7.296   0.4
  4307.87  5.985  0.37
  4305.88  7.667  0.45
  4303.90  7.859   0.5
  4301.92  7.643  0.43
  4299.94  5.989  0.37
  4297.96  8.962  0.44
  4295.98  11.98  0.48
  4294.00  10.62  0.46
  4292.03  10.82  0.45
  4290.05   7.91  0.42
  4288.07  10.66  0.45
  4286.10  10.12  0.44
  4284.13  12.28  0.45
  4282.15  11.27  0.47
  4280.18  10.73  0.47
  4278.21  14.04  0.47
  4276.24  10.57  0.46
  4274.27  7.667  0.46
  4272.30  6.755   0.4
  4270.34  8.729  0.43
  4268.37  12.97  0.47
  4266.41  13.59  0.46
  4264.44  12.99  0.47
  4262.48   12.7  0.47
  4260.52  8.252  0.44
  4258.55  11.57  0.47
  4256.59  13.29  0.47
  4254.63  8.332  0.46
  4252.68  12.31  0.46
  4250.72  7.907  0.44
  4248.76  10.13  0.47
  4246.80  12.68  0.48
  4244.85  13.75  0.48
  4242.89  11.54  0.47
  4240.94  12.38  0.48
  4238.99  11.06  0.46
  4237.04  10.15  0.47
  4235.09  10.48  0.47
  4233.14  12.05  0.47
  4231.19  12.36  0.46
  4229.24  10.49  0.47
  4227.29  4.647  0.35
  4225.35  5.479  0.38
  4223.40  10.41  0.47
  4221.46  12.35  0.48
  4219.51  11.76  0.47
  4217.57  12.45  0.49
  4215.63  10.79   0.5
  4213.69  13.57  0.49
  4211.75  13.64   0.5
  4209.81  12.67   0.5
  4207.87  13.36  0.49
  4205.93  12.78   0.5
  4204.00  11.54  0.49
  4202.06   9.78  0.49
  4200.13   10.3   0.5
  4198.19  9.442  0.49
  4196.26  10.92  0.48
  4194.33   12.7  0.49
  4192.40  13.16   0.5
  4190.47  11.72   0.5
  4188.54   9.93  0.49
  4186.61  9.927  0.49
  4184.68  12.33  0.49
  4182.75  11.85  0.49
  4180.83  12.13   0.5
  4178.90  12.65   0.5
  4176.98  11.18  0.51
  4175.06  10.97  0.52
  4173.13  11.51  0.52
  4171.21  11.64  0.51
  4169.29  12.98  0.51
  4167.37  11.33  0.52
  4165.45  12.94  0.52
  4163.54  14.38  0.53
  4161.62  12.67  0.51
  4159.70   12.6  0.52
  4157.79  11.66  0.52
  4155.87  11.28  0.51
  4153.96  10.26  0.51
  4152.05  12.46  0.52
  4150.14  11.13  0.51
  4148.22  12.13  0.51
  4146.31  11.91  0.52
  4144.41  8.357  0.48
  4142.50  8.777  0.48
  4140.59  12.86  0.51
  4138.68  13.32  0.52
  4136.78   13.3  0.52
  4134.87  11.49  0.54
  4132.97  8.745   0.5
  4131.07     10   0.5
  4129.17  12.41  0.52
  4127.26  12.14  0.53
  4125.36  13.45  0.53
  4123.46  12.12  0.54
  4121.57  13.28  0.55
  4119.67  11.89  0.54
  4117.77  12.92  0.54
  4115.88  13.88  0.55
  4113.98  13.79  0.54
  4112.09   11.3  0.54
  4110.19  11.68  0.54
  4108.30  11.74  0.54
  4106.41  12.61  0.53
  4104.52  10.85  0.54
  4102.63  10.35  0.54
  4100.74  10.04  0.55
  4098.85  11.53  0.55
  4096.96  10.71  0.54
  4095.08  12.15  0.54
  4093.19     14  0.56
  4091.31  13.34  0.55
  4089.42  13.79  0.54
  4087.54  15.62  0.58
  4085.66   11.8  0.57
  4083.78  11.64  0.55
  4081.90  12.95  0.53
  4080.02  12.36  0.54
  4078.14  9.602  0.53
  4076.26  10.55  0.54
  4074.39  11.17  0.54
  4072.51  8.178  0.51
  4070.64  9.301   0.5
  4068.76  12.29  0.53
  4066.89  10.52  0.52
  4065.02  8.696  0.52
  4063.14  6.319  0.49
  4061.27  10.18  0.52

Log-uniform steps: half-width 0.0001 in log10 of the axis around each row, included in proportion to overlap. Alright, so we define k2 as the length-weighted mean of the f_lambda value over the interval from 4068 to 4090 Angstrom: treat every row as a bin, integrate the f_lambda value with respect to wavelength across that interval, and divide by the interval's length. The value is 11.6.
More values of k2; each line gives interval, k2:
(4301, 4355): 11.8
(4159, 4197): 12.0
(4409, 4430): 14.5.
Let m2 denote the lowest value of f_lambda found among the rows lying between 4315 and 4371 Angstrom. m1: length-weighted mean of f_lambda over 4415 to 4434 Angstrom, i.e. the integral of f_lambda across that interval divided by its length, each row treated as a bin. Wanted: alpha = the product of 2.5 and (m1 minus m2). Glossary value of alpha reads 19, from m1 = 14.4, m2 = 6.786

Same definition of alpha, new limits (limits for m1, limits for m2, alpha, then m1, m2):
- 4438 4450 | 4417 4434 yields 5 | 15.2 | 13.13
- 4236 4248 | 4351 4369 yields 3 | 11.9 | 10.55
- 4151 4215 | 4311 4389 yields 15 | 11.9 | 5.934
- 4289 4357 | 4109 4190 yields 8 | 11.4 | 8.357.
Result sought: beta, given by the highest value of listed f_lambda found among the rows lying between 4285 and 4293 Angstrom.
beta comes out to 10.82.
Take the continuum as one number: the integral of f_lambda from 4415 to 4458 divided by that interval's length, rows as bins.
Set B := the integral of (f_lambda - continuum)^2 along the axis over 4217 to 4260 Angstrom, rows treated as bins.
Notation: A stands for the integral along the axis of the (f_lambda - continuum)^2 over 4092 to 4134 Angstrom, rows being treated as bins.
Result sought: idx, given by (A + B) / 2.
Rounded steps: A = 320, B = 769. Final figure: 544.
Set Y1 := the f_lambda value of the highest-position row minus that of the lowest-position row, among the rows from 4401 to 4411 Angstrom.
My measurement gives 1.8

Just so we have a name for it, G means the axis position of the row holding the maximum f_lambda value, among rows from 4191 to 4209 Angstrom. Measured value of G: 4207.87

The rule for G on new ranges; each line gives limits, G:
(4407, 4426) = 4420.41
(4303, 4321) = 4319.79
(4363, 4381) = 4365.78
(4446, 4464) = 4449.00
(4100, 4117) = 4115.88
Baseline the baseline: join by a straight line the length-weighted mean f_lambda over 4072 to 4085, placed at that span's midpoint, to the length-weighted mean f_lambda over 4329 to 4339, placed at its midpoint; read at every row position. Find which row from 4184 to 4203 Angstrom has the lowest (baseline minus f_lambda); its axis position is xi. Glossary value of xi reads 4192.40 Angstrom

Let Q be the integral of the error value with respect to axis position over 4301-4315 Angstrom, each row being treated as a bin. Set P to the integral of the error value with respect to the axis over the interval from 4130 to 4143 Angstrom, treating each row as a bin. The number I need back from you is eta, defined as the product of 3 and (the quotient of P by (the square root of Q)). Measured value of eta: 8.07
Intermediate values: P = 6.6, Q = 6.1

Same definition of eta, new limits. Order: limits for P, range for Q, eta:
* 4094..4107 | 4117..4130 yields 8.01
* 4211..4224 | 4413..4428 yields 6.94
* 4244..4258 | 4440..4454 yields 7.57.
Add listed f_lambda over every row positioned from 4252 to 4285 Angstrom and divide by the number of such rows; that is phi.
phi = 11.1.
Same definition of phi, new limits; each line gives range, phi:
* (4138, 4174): 11.8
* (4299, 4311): 7.1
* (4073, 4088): 12.0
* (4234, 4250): 11.5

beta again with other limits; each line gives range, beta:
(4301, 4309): 7.859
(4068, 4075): 12.29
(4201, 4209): 13.36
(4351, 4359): 14.29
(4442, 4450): 15.82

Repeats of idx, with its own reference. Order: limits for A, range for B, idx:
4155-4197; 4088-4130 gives 254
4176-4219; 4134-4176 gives 343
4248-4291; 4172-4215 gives 561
